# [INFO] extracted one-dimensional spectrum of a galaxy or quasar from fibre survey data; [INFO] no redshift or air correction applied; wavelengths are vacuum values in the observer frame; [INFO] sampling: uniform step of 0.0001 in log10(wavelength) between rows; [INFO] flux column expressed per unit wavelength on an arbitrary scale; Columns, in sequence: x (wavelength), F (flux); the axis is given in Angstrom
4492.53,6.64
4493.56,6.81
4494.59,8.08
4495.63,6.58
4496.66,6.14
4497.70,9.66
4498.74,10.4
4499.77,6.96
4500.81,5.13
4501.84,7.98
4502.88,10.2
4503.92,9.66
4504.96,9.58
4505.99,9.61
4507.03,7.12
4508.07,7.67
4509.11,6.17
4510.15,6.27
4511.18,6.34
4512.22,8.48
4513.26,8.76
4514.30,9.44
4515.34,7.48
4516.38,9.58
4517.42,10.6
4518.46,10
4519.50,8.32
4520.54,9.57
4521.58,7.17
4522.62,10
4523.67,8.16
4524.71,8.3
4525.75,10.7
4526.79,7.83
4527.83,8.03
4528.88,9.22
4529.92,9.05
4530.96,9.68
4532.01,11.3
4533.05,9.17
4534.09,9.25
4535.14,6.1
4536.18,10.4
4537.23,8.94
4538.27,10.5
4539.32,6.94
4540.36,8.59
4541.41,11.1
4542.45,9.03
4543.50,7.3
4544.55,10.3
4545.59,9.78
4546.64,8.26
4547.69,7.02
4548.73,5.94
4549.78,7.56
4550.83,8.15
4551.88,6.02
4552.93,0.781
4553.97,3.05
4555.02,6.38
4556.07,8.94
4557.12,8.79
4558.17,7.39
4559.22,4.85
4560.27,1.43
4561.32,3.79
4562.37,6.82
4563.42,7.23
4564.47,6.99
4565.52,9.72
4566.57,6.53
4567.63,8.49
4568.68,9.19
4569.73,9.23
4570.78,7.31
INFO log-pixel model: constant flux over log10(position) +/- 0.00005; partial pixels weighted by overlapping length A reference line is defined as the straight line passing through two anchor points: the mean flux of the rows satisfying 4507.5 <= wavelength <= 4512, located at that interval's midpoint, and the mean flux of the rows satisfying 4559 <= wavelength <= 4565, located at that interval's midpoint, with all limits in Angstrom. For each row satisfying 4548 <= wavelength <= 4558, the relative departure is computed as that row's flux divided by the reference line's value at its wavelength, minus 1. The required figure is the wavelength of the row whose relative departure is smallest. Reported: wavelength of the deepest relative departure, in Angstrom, 4552.93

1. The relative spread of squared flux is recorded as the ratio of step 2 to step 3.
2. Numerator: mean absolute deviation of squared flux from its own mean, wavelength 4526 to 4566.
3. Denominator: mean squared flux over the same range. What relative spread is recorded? 0.40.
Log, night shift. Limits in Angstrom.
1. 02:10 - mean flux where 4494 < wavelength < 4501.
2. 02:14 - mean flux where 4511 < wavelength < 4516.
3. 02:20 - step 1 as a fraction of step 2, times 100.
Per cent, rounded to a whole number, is 93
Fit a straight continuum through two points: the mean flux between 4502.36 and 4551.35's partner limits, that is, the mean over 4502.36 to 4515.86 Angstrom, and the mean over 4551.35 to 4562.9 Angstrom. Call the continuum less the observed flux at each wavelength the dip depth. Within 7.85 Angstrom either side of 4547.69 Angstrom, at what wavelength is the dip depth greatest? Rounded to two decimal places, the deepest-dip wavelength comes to 4552.93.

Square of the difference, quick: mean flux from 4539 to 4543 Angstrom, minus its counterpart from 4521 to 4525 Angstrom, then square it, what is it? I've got 0.3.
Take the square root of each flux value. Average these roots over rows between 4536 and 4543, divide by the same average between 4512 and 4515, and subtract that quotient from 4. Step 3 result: 2.977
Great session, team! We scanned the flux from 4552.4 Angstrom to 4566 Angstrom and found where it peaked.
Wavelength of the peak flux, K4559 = 4565.52 Angstrom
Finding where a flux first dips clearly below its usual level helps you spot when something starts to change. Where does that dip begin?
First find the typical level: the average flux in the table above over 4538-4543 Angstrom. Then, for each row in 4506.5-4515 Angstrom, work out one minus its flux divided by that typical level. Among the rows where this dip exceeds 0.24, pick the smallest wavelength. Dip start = 4509.11 Angstrom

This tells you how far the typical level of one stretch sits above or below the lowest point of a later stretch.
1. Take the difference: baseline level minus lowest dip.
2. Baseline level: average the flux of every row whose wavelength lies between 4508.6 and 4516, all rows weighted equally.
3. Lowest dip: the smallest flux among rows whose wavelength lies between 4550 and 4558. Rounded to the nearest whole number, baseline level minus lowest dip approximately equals 7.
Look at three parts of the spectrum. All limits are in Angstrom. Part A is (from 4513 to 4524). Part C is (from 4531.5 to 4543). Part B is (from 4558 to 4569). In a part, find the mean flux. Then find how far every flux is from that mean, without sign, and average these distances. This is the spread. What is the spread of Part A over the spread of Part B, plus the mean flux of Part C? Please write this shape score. 9.74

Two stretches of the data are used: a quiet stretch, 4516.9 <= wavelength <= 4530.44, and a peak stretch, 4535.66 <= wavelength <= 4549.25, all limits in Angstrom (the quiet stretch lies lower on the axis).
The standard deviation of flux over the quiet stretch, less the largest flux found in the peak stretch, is -10.0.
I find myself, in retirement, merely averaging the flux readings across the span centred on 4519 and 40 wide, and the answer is 8.65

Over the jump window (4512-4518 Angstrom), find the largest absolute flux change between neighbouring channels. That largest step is 2.10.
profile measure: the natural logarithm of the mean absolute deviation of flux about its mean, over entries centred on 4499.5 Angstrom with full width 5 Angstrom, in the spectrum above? 0.47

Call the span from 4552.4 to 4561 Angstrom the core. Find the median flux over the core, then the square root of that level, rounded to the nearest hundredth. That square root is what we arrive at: 2.37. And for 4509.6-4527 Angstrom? 2.91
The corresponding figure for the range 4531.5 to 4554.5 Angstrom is 2.90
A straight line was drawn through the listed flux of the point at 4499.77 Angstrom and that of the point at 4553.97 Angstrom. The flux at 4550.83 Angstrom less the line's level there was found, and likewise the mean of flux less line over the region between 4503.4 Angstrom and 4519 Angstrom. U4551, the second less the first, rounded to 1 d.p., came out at -2.6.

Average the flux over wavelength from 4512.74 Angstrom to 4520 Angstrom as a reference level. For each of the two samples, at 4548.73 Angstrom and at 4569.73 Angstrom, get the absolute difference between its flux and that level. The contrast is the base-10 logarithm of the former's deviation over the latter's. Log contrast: 1.7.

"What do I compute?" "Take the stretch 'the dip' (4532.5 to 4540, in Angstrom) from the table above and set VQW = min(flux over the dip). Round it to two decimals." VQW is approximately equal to 6.10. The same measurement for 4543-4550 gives 5.94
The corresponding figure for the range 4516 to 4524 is 7.17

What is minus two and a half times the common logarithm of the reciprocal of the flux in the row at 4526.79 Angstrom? 2.23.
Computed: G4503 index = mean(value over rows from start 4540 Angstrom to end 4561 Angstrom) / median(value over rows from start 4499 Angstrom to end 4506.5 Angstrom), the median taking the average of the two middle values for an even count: 0.73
